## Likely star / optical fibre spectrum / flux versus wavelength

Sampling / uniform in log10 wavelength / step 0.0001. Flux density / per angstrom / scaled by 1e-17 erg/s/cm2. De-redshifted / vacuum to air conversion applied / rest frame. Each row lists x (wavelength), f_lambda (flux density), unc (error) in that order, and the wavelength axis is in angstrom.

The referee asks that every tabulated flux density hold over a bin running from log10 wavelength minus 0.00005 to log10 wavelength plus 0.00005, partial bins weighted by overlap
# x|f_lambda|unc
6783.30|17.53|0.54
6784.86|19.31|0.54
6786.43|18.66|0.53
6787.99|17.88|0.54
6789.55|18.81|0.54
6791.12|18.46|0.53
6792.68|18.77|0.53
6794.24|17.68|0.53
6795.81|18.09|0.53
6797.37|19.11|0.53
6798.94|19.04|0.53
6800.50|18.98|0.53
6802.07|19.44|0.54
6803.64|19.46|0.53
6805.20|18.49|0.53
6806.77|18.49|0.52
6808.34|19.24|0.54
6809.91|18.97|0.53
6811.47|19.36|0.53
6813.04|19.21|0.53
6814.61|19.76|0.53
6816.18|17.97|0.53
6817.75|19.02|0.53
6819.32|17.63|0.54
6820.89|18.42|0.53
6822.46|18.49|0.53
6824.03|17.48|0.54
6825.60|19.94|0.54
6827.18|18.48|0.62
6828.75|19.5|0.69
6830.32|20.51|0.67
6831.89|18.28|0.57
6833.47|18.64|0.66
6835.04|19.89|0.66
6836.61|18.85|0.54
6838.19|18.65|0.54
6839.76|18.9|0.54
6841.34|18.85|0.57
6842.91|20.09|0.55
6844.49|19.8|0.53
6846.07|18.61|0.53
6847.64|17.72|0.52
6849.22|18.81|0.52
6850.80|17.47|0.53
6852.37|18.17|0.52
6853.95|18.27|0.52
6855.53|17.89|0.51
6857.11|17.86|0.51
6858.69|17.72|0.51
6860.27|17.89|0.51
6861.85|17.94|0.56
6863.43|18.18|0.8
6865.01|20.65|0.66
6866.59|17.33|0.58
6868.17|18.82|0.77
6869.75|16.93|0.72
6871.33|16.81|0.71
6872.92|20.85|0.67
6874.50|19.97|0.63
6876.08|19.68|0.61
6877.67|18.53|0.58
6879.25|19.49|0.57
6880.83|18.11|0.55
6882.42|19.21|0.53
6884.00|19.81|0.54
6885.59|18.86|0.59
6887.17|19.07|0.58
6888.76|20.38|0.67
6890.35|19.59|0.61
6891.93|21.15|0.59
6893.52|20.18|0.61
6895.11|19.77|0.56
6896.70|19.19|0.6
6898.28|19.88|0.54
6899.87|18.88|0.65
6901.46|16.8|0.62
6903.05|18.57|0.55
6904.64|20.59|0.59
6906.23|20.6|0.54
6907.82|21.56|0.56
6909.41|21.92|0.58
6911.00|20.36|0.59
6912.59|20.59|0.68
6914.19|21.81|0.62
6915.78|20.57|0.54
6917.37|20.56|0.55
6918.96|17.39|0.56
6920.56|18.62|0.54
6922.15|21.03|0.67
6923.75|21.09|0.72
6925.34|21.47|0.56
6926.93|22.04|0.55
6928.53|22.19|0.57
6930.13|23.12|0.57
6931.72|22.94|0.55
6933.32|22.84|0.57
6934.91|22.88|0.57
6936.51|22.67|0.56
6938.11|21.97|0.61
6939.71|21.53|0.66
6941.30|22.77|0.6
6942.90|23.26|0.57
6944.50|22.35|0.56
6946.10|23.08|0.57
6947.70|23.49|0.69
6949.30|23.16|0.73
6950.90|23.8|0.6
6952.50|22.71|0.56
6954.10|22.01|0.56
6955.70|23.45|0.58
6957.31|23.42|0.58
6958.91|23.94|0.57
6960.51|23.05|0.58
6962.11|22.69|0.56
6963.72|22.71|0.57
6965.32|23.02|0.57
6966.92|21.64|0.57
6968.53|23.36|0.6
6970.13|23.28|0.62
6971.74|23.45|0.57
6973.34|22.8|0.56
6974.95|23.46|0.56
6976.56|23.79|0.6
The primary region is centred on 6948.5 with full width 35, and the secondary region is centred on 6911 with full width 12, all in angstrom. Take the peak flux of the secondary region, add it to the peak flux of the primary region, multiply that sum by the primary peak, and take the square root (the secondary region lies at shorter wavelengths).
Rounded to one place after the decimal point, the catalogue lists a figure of 33.1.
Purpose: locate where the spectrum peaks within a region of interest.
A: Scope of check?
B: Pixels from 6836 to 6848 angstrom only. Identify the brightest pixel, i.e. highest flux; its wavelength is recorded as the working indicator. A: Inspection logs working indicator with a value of 6842.91 angstrom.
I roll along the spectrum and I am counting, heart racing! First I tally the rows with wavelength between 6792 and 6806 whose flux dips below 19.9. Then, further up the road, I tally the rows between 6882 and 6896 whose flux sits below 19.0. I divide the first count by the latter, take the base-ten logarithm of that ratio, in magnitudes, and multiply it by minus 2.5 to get -2.4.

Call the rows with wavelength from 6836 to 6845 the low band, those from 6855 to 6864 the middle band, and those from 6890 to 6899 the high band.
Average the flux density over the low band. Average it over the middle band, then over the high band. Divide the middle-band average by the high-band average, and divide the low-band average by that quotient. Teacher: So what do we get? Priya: 21.4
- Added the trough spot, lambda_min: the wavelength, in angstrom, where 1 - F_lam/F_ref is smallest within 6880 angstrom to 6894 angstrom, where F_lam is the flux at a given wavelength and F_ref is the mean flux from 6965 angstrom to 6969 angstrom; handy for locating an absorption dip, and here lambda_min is 6891.93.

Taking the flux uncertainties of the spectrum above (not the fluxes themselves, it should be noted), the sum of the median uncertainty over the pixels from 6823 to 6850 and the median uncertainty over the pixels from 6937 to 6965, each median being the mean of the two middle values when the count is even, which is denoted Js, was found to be 1.12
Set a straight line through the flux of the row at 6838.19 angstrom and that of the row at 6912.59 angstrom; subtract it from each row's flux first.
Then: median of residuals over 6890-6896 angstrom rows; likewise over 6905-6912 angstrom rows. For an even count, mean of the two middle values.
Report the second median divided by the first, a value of -4.6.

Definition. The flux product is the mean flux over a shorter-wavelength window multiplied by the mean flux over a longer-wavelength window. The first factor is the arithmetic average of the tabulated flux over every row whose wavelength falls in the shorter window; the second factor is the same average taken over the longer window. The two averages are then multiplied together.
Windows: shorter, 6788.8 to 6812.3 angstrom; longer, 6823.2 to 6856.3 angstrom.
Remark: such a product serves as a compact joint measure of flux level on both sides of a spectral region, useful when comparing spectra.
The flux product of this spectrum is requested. 354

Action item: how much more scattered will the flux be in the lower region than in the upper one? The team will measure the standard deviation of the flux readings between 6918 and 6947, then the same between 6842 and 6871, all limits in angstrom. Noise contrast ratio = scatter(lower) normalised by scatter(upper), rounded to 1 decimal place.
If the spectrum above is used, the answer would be 0.6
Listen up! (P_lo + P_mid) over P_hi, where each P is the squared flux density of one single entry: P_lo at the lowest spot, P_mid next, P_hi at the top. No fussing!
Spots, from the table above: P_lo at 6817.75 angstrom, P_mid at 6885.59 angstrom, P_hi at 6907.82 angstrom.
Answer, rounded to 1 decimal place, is 1.5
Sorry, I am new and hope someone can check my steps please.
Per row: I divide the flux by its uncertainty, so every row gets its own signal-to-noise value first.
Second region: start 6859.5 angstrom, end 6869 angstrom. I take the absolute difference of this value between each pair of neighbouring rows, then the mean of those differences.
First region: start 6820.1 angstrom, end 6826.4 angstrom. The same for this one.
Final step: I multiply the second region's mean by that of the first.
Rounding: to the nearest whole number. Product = 13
